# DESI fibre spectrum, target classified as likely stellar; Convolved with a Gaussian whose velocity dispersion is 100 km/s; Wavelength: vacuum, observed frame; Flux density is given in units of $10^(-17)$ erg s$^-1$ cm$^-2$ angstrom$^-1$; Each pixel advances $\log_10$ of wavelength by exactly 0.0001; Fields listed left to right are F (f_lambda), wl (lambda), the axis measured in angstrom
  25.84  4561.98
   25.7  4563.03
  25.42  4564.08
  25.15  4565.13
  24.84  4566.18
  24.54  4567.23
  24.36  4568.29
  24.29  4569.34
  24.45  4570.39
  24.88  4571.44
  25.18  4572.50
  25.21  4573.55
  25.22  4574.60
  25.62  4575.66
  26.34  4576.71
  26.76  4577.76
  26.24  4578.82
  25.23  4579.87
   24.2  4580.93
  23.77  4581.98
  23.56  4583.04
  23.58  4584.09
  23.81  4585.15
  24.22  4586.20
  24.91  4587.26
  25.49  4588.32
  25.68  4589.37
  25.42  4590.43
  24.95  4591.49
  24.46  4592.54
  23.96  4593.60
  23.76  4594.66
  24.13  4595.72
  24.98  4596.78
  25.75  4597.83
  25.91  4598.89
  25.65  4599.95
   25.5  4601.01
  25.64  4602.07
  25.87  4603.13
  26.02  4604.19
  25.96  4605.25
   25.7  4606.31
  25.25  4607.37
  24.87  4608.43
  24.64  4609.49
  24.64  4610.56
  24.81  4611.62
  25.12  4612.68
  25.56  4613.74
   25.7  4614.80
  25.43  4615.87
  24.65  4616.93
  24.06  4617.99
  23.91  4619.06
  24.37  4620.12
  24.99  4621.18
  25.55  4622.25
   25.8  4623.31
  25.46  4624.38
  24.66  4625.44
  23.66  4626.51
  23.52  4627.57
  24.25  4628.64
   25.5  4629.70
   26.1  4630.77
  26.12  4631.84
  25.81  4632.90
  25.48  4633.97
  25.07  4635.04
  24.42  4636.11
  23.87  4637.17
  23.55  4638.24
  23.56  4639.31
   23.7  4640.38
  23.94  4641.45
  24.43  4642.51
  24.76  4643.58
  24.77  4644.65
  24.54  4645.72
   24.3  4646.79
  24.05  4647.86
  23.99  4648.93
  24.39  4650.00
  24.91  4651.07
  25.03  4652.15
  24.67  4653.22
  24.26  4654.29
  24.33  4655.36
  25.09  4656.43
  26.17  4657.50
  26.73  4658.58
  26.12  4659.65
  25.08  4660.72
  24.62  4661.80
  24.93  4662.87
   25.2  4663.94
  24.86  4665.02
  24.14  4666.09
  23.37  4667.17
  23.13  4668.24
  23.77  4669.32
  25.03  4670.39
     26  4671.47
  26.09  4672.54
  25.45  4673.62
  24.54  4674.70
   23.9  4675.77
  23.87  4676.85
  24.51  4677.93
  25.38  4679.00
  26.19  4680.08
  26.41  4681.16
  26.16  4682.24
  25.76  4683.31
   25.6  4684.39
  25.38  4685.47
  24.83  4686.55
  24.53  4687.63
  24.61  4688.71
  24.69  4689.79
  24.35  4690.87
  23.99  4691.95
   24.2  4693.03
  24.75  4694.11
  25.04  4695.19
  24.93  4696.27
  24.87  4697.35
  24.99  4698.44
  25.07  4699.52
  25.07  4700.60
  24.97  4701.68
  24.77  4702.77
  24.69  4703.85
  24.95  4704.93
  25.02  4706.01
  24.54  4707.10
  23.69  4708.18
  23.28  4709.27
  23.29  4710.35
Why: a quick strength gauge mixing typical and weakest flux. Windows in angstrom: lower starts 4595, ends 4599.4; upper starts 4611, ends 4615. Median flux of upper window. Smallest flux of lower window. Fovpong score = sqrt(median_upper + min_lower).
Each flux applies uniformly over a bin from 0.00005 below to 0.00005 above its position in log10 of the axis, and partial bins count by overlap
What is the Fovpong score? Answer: 7.03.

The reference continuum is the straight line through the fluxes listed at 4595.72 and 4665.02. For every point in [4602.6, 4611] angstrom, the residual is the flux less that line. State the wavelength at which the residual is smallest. 4610.56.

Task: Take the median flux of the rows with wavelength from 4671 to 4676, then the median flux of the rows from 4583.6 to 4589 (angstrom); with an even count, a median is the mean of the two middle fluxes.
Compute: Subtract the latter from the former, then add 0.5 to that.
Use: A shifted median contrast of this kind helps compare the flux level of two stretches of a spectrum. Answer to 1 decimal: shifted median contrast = 1.7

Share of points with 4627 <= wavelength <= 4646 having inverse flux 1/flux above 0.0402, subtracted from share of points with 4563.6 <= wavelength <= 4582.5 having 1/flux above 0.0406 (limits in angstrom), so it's -0.33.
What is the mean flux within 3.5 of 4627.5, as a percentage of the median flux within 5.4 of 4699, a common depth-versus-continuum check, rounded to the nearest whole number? 99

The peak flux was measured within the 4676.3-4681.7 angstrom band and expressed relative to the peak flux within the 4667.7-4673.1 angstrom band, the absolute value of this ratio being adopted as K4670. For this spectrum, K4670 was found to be 1.01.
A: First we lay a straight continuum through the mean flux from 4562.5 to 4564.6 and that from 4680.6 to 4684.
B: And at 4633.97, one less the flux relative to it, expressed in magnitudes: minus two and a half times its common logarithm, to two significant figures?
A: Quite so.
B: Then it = 4.5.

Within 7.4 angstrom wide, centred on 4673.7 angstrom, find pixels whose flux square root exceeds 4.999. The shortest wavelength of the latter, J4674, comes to 4670.39 angstrom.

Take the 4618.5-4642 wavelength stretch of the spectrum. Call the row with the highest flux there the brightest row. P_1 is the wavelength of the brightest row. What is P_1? 4631.84 angstrom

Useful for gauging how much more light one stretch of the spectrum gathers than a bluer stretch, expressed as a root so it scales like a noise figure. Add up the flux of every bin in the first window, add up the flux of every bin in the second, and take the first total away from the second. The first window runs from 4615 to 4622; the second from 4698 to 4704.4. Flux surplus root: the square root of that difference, 1.5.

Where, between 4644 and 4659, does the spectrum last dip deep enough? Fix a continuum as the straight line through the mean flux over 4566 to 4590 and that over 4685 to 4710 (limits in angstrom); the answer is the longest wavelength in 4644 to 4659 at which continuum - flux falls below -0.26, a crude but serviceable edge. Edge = 4658.58 angstrom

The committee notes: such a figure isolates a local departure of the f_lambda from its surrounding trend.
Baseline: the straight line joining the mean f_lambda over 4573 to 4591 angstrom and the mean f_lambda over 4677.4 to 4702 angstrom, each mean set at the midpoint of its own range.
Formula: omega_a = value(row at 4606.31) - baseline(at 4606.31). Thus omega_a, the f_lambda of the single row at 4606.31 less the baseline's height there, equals 0.7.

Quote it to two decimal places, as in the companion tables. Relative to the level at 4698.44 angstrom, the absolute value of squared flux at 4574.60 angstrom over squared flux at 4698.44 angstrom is 1.02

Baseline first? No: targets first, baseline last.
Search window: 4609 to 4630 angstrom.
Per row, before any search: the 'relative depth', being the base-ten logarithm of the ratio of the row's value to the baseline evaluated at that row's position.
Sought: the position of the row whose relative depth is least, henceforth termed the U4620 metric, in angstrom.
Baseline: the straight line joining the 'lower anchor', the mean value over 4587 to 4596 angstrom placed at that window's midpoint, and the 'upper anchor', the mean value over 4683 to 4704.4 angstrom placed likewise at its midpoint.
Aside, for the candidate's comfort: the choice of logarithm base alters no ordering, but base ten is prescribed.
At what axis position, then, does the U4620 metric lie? 4627.57 angstrom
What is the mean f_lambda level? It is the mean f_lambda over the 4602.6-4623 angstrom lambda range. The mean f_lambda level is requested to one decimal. 25.1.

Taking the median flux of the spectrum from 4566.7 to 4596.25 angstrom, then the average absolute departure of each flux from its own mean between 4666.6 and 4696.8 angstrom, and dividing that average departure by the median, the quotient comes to 0.029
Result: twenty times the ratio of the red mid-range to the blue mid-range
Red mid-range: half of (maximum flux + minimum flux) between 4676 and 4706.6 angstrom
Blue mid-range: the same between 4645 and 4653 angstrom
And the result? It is 20.5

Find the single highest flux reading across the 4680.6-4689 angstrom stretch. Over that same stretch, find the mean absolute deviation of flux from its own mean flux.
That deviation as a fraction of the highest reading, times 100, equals 2.17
